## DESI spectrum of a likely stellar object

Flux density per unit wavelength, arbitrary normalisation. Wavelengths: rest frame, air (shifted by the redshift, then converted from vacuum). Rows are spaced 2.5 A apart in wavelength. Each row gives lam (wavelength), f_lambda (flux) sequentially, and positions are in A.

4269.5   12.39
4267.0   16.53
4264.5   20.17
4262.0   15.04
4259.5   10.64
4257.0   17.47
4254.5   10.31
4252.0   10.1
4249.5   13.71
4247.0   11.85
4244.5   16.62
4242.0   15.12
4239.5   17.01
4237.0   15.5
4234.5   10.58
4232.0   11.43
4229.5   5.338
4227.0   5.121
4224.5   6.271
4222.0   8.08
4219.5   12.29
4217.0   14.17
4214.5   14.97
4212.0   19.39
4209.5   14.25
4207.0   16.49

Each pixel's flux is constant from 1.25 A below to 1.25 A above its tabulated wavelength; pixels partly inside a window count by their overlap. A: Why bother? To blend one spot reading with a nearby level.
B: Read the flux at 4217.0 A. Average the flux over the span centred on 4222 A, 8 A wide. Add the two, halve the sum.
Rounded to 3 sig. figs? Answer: 11.5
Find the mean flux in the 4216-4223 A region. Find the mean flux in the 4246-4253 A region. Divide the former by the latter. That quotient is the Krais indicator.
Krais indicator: 0.97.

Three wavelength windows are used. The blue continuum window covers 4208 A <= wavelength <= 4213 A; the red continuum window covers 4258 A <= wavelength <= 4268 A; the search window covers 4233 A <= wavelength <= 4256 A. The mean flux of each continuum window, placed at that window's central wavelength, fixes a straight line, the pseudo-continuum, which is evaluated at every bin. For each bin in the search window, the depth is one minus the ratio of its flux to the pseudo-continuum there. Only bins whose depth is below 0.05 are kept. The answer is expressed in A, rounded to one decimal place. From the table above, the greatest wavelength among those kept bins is 4244.5 A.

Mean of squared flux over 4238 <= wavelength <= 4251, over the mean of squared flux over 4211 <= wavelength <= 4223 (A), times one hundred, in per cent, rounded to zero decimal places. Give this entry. 110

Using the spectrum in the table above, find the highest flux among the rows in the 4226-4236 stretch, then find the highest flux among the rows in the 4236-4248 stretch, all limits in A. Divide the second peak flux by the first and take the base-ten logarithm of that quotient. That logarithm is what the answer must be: 0.17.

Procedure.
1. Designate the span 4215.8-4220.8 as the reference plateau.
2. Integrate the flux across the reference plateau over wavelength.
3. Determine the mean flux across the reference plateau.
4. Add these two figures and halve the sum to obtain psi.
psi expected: 40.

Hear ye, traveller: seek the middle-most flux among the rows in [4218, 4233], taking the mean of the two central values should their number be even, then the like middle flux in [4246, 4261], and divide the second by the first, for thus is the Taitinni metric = 1.6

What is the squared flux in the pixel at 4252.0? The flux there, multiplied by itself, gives 102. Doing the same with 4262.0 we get 226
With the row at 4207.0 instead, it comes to 272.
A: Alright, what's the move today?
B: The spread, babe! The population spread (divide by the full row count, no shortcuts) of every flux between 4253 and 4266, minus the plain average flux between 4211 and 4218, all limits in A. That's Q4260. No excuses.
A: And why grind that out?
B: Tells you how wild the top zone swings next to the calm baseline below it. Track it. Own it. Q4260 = -12.3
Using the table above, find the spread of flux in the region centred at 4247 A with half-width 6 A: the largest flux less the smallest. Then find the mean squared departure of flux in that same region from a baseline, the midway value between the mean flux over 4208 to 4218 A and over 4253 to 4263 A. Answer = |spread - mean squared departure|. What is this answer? 0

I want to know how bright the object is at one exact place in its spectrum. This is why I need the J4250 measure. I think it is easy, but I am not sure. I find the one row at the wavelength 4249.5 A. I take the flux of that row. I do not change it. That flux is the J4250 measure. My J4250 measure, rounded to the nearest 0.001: 13.710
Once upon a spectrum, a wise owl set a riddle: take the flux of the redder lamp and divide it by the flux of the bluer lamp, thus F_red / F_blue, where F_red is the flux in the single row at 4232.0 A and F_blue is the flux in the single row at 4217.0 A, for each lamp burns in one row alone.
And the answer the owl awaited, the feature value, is 0.81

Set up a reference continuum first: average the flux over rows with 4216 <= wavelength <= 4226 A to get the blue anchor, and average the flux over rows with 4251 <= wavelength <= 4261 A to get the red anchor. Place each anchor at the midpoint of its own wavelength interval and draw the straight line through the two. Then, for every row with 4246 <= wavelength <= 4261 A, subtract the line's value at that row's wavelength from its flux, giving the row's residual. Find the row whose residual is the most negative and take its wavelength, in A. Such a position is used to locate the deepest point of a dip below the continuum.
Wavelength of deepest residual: 4252.0 A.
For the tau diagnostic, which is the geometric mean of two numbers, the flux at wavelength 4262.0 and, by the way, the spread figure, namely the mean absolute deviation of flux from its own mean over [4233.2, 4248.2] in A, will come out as 5.7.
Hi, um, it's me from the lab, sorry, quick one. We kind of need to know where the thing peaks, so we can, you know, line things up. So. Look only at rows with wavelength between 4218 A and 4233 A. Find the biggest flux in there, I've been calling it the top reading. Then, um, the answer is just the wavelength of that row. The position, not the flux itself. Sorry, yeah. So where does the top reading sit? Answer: 4219.5 A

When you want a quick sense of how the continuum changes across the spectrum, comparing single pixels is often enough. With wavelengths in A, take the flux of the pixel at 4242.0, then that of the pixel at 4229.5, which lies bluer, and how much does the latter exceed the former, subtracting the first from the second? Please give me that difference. -10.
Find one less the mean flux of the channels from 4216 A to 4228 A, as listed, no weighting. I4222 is -8.2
